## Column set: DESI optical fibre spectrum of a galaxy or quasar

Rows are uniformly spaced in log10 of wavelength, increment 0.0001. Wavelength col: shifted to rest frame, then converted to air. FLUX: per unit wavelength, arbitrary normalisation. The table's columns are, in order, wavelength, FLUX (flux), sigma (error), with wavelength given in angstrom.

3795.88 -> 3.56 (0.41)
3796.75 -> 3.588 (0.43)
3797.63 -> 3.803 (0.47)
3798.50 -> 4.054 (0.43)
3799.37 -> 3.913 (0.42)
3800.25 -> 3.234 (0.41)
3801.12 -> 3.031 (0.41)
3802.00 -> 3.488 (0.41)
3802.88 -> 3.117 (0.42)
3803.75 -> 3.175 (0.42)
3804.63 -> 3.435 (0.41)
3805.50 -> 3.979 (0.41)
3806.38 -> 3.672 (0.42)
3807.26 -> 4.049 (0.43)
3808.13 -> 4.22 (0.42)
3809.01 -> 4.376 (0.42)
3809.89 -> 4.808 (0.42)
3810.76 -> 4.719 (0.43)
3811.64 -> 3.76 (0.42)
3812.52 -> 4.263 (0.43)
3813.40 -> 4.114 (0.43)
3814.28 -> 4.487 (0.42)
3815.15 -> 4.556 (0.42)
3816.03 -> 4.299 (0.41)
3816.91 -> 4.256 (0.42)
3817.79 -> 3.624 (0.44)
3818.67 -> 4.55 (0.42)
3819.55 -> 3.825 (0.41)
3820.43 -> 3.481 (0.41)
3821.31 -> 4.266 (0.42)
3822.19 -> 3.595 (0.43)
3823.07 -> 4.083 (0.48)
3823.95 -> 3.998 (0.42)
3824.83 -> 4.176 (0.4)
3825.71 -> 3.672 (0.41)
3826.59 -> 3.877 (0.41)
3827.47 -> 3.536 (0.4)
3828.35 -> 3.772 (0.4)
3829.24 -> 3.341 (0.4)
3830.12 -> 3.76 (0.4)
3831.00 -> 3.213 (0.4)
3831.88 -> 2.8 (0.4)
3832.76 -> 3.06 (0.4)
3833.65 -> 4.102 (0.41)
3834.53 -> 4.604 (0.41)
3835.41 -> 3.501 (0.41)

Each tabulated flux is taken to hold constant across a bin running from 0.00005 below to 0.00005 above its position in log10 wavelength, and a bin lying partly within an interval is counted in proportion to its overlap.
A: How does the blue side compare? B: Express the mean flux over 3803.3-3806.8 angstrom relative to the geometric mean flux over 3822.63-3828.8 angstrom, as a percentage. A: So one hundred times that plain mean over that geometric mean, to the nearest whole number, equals 92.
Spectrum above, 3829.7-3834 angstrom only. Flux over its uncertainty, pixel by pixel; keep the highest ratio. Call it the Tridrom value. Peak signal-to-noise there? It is 10.0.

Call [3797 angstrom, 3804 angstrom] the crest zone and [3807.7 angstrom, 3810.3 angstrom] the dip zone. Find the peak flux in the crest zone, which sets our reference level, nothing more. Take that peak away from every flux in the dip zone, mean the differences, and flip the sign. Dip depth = -0.41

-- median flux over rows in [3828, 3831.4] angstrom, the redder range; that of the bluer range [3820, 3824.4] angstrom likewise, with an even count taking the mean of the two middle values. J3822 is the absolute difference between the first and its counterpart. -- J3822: 0.45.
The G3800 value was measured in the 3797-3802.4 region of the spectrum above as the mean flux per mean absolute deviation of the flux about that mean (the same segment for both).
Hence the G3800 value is 10.7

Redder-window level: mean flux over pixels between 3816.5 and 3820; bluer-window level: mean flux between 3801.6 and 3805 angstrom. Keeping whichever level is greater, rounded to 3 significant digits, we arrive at 4.06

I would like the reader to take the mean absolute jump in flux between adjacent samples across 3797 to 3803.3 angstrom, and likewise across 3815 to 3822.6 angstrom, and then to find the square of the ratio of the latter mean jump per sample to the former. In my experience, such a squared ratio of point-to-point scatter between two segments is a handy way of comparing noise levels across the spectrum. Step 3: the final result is 2.4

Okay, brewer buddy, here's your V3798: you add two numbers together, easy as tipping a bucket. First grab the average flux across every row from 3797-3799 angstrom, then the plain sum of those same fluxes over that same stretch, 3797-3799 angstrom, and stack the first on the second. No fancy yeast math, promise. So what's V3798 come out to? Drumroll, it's 11.8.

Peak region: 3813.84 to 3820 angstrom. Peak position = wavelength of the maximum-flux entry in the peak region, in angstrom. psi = 3815.15 angstrom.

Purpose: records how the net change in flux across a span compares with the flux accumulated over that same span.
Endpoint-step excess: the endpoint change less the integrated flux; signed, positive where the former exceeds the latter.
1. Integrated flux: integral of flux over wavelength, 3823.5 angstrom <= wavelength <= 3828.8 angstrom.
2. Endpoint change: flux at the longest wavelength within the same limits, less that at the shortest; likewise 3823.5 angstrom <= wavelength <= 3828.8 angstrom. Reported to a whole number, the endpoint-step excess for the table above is -21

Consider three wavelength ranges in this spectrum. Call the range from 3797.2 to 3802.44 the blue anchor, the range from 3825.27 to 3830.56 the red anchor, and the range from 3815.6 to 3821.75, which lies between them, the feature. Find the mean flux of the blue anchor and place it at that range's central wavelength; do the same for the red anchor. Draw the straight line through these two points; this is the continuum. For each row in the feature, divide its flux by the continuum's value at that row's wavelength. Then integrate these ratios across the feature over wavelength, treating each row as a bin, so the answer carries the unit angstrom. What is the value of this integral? 6.8 angstrom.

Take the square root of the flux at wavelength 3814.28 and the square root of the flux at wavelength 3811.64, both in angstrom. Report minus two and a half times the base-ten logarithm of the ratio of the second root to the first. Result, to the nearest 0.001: 0.096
